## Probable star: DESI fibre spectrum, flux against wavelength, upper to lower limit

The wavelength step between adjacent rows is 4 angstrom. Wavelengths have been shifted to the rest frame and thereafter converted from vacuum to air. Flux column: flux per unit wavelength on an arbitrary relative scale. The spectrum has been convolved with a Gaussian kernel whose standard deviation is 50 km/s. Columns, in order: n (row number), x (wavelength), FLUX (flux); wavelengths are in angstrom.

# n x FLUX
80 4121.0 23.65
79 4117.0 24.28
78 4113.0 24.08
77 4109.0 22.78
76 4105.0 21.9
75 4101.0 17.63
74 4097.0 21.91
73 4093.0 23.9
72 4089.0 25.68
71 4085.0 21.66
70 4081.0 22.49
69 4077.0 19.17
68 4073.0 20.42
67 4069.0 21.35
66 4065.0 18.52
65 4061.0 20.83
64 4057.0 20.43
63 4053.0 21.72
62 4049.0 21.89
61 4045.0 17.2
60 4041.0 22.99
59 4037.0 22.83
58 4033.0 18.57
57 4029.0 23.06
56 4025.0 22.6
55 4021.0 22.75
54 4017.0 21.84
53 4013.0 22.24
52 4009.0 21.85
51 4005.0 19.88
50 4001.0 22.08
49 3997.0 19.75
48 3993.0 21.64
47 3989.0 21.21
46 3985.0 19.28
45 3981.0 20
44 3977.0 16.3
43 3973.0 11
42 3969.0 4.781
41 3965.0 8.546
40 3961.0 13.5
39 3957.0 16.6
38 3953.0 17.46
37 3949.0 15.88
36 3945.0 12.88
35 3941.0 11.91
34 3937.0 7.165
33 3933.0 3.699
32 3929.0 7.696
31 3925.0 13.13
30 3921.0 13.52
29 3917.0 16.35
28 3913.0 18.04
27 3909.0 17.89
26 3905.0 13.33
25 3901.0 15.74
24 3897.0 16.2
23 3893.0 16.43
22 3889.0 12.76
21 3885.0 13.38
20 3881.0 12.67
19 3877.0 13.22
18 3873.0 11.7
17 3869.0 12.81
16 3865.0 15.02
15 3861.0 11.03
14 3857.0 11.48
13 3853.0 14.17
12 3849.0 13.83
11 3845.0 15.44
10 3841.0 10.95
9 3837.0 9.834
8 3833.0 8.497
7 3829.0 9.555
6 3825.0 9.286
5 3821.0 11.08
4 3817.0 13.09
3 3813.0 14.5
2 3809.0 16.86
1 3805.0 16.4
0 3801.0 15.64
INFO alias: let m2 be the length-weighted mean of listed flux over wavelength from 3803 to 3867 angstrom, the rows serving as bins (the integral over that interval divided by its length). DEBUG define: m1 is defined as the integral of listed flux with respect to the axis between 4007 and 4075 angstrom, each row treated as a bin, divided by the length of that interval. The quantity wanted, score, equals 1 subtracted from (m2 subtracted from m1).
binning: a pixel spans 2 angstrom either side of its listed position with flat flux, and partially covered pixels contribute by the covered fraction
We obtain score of 8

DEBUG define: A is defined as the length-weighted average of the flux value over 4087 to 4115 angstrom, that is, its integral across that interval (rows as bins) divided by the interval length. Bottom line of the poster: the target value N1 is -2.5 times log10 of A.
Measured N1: -3.4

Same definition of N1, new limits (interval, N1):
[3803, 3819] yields -3.0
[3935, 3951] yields -2.7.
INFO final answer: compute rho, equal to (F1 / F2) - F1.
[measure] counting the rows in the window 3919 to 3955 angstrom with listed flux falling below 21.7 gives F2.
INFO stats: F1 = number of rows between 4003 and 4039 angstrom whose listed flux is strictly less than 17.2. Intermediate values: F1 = 0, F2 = 9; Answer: 0.0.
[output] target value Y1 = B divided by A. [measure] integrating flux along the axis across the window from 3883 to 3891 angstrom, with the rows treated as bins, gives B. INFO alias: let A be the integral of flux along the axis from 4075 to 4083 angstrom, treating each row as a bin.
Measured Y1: 0.6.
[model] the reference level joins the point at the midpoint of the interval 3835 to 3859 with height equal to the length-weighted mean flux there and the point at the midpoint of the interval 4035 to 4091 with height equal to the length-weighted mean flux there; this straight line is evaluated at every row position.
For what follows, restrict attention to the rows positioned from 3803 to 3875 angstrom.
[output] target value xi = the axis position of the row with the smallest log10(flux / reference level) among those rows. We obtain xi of 3833.0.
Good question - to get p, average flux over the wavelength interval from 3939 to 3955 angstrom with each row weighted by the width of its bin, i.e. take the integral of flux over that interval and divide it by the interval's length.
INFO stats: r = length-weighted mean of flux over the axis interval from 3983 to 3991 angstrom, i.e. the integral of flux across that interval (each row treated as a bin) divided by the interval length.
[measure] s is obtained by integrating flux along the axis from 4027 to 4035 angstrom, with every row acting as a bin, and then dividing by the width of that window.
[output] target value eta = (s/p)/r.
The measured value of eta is 0.071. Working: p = 14.5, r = 20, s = 21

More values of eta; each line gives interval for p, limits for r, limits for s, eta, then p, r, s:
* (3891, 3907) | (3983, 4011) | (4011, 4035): 0.068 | 15.4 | 21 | 22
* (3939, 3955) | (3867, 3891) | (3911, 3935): 0.065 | 14.5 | 13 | 12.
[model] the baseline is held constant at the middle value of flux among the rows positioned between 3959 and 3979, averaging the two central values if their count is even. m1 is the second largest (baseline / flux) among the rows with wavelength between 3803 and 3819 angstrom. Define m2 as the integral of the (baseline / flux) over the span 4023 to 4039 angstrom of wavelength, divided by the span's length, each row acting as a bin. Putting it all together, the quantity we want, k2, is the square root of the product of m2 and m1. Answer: 0.62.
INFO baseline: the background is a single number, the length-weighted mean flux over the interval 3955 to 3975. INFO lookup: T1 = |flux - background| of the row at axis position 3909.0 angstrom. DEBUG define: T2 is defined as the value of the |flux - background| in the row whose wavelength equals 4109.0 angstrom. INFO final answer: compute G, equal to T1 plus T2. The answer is 19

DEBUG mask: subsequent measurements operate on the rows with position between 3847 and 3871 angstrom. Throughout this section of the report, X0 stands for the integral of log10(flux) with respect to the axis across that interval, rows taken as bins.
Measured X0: 26.7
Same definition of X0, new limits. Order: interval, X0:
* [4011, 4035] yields 32.1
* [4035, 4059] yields 31.8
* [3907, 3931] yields 27.4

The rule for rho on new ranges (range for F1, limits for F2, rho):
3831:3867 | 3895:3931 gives -8.0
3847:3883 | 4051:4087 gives -7.7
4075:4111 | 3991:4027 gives 0.0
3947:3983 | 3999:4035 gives -3.5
